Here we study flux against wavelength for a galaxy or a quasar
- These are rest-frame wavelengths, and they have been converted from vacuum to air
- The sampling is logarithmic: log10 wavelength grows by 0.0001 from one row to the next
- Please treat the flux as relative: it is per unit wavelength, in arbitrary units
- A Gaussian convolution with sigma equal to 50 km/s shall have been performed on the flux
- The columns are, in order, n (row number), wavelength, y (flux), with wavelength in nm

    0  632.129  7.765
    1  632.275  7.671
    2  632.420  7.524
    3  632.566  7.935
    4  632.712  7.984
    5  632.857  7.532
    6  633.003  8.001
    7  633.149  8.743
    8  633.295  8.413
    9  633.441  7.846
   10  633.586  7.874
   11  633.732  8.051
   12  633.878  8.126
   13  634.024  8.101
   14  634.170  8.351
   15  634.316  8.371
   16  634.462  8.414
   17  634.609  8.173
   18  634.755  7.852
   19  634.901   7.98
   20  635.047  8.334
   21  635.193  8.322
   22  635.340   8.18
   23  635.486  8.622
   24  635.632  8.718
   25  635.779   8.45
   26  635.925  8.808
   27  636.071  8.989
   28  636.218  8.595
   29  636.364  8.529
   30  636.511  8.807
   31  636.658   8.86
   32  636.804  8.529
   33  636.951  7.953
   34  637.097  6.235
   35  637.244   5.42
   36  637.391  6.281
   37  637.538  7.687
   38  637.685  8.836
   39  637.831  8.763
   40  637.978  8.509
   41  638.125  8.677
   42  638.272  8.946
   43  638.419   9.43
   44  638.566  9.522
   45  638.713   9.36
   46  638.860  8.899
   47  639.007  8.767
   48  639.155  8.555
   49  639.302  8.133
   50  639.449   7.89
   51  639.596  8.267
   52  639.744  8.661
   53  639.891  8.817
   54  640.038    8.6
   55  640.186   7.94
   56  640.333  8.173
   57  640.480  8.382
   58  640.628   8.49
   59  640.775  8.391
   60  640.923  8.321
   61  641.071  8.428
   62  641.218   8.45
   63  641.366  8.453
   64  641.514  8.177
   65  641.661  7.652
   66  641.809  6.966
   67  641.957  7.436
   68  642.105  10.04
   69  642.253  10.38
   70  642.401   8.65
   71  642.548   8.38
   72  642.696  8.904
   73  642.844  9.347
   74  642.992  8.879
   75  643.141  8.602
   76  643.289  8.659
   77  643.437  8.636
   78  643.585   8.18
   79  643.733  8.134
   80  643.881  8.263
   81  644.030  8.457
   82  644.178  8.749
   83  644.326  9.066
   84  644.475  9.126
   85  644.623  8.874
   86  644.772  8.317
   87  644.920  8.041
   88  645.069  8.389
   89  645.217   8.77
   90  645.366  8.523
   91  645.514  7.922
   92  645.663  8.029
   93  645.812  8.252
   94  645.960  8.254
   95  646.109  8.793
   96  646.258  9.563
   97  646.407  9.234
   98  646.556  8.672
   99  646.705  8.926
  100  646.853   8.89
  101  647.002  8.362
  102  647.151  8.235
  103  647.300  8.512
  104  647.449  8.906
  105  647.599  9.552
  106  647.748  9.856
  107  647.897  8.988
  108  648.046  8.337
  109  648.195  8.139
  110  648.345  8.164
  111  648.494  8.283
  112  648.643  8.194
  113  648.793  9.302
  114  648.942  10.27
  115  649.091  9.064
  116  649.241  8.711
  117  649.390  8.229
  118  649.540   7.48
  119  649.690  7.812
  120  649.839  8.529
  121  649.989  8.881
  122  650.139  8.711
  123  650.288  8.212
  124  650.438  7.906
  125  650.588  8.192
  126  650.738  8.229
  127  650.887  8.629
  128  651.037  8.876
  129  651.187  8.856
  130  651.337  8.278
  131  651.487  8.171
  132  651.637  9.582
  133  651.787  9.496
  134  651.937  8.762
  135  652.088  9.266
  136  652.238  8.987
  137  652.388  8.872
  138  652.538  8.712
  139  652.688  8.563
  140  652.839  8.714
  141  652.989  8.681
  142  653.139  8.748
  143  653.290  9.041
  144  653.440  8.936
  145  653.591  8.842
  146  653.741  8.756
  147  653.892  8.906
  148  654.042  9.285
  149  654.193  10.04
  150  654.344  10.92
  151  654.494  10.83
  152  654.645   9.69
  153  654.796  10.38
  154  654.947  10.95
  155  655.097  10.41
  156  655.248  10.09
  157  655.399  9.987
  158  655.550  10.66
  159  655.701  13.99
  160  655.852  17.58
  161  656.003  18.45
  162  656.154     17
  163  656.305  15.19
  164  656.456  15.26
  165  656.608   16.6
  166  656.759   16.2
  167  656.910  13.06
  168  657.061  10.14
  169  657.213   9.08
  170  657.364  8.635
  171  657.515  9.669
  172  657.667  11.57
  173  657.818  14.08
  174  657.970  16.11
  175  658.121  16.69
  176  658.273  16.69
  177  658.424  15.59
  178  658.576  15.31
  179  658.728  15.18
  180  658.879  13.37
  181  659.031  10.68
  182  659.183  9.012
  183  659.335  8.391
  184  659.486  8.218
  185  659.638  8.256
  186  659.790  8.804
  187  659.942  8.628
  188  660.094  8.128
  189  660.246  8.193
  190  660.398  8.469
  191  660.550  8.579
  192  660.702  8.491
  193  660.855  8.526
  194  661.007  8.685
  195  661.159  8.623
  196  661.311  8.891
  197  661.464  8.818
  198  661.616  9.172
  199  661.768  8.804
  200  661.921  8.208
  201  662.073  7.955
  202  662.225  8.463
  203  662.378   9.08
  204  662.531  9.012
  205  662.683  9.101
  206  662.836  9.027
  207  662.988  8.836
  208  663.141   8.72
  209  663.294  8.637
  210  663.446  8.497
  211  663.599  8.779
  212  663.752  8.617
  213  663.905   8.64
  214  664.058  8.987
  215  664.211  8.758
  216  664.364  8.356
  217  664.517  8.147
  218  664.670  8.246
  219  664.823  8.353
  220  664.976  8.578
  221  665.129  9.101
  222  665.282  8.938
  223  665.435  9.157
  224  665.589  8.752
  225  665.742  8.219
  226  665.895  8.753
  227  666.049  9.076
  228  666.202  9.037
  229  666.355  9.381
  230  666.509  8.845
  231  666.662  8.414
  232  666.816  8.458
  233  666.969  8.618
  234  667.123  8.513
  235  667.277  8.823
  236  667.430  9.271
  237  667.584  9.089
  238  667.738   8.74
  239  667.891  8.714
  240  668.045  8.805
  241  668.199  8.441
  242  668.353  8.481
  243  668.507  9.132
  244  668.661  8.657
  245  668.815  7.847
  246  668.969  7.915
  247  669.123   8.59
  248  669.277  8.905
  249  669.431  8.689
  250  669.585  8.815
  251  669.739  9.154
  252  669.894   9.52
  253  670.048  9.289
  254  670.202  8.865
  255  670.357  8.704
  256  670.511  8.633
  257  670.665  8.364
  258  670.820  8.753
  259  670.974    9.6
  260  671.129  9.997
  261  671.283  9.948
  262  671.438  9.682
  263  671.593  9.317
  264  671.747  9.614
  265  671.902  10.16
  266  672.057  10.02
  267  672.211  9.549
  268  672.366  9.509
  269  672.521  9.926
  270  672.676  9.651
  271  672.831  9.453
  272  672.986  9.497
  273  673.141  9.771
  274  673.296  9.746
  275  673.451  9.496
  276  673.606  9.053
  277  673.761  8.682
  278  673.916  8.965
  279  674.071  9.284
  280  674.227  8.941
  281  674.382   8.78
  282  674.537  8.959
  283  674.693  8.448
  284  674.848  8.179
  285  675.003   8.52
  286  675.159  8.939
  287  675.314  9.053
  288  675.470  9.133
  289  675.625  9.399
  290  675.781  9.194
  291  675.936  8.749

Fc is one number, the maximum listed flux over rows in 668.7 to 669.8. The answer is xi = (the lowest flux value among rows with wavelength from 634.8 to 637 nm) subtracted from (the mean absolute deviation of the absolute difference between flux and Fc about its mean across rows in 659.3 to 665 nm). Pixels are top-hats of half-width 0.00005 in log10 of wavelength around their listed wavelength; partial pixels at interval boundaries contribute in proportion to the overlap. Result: -7.7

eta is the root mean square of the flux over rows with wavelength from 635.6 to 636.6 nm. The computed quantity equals 8.70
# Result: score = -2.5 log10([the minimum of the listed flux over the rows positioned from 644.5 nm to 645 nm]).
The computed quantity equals -2.26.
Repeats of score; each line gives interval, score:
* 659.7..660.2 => -2.27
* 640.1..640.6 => -2.25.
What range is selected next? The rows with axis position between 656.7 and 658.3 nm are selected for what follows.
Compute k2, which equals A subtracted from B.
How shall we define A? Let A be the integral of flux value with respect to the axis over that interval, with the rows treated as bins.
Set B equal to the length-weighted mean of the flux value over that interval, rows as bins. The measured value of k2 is -8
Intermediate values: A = 20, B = 12.8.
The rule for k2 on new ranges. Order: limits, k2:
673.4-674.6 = -2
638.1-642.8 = -32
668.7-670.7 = -9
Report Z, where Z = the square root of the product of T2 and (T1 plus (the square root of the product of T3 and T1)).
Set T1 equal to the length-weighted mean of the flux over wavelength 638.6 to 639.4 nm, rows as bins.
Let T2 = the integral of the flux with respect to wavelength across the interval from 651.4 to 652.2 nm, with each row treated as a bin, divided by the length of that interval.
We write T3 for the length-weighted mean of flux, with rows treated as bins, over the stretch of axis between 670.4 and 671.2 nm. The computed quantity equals 12.6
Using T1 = 8.75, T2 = 9.0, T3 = 9.05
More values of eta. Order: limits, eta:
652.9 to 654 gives 8.85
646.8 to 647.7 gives 8.75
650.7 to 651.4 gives 8.58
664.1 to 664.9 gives 8.37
